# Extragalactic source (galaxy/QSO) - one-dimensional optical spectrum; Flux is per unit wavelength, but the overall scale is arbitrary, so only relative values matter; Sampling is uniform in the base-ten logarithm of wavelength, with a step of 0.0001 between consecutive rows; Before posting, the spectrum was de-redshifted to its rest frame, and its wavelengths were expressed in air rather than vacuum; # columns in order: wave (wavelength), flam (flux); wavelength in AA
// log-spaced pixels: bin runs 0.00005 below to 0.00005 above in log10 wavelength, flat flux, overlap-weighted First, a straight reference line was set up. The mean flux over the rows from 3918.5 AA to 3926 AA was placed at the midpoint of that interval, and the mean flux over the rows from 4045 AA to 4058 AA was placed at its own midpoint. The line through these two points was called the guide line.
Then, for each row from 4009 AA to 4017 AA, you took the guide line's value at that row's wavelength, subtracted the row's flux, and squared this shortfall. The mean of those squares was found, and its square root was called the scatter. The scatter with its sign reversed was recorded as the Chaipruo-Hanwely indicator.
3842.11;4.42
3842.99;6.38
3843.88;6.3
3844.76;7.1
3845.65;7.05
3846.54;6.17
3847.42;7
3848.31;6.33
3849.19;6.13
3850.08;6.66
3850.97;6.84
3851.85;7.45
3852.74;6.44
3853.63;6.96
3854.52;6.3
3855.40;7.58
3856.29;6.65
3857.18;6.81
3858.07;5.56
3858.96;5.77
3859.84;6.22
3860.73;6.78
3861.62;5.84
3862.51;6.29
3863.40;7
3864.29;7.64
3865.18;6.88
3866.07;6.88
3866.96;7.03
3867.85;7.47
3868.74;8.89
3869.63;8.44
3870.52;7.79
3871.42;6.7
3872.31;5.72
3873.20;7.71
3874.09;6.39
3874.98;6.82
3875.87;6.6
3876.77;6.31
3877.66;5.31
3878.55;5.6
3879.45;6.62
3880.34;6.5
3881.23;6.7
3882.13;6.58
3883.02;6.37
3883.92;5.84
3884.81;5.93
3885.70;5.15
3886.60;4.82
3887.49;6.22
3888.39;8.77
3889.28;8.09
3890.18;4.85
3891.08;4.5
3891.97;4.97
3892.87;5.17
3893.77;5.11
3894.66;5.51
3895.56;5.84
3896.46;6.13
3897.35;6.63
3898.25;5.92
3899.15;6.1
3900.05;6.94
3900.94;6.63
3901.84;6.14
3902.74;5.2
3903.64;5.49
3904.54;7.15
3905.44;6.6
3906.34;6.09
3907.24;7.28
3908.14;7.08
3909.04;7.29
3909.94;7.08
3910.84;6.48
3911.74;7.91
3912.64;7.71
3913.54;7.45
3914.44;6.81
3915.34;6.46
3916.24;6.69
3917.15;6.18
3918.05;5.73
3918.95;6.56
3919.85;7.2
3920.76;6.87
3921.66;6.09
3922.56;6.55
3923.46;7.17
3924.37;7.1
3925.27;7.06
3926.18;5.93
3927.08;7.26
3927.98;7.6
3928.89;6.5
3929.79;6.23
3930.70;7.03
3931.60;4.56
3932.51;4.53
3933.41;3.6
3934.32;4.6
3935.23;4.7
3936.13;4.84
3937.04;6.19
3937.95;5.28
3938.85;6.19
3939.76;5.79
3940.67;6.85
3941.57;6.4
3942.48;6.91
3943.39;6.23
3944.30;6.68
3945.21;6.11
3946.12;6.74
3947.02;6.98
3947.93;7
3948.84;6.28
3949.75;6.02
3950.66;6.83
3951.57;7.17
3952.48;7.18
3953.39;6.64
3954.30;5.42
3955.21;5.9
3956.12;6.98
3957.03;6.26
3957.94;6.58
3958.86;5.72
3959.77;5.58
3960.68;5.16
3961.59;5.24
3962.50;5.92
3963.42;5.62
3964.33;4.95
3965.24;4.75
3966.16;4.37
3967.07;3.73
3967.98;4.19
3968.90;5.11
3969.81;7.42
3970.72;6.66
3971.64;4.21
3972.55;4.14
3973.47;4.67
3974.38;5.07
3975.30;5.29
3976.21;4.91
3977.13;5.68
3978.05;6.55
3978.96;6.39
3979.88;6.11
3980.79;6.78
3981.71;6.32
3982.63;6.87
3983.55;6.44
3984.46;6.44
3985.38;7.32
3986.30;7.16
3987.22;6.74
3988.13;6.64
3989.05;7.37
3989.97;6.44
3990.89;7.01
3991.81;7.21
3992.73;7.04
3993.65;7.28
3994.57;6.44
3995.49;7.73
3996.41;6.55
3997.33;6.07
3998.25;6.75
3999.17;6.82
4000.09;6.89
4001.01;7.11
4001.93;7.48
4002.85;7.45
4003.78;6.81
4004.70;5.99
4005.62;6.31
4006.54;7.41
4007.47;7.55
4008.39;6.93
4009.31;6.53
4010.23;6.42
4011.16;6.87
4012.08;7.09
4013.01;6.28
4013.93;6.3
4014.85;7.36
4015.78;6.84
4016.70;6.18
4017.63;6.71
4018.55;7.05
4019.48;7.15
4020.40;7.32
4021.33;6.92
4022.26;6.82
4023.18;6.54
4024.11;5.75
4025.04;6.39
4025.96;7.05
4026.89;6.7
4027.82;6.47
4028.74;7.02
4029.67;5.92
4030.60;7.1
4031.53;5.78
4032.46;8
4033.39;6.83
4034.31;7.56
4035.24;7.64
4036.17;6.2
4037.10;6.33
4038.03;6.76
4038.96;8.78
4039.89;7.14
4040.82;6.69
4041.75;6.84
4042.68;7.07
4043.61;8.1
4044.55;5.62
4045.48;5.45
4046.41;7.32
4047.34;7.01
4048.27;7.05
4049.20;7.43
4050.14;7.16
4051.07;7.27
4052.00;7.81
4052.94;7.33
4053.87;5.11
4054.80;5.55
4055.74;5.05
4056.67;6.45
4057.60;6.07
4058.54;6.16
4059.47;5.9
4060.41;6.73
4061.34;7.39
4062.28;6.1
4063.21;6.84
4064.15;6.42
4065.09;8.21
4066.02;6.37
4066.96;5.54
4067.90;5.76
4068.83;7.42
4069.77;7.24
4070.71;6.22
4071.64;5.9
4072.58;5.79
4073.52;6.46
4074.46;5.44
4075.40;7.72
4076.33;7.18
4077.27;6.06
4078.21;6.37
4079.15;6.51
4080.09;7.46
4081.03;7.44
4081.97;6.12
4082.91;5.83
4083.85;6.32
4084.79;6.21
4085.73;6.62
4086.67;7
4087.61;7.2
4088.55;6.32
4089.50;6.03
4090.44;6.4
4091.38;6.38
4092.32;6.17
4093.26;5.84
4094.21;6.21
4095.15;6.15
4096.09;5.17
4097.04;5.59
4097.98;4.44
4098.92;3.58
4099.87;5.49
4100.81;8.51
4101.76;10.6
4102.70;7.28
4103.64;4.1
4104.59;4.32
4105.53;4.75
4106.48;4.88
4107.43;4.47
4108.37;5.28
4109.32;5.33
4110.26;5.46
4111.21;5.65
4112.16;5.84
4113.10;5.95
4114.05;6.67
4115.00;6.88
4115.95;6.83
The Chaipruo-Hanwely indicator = -0.38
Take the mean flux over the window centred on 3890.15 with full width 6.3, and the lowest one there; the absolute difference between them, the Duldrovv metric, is 1.6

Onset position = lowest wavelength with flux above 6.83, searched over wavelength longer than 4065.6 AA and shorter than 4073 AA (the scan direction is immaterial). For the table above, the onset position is 4068.83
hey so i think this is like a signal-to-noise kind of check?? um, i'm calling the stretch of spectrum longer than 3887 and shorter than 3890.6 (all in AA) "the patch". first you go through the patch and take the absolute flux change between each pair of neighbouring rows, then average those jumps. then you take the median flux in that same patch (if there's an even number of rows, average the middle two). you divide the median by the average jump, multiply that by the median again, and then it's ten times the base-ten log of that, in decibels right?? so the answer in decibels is 13.8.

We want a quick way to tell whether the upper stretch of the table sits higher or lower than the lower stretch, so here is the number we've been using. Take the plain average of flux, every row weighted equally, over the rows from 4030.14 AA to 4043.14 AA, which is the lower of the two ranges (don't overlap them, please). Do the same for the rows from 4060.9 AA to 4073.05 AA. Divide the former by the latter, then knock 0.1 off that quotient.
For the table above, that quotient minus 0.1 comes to 0.98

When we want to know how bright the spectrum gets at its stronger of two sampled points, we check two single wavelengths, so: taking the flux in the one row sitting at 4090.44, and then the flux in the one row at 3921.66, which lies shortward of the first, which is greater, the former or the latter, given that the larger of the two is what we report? 6.4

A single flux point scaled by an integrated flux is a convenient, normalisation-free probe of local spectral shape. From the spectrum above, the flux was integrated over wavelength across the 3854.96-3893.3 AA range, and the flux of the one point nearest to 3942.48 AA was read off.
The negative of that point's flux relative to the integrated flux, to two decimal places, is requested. -0.03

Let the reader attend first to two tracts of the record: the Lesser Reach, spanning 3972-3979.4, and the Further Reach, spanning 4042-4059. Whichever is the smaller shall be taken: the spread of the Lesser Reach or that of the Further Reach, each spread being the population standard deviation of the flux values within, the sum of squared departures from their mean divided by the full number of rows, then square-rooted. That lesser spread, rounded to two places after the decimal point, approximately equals 0.78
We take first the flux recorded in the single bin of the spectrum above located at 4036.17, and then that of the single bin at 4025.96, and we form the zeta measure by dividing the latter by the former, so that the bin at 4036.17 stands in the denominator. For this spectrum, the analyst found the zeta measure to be 1.1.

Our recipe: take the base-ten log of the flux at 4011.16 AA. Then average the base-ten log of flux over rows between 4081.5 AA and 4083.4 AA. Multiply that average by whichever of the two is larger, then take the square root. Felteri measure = 0.806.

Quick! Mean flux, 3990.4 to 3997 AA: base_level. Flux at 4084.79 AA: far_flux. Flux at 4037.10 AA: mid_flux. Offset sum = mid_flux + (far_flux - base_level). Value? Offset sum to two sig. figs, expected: 5.5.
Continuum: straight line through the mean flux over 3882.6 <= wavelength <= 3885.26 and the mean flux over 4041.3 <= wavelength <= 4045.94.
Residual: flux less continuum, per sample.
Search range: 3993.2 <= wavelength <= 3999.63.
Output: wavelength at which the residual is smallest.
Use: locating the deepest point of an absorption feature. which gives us 3997.33 AA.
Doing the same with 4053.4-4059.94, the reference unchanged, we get 4055.74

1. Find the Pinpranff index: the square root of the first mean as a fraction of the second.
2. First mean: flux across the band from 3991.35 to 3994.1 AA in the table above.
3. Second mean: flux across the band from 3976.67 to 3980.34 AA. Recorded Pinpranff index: 1.08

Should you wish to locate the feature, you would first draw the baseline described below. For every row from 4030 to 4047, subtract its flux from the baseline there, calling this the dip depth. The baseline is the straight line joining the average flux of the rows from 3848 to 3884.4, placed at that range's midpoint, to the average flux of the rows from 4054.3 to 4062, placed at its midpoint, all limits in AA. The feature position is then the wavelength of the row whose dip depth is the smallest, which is 4038.96 AA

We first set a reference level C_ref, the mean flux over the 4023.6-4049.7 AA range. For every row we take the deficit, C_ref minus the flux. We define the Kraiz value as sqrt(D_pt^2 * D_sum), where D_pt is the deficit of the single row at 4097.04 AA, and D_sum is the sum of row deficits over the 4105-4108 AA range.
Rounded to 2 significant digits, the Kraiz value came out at 3.2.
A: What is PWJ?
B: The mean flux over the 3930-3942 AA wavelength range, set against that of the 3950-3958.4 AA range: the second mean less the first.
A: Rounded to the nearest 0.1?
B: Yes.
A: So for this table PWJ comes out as 1.1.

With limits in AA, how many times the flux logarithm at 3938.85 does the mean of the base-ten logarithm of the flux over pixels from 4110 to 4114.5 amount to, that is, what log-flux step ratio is 0.97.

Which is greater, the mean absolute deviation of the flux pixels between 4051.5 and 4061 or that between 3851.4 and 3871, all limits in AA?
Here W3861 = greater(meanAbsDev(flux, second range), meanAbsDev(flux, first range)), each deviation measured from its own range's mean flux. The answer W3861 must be 0.7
